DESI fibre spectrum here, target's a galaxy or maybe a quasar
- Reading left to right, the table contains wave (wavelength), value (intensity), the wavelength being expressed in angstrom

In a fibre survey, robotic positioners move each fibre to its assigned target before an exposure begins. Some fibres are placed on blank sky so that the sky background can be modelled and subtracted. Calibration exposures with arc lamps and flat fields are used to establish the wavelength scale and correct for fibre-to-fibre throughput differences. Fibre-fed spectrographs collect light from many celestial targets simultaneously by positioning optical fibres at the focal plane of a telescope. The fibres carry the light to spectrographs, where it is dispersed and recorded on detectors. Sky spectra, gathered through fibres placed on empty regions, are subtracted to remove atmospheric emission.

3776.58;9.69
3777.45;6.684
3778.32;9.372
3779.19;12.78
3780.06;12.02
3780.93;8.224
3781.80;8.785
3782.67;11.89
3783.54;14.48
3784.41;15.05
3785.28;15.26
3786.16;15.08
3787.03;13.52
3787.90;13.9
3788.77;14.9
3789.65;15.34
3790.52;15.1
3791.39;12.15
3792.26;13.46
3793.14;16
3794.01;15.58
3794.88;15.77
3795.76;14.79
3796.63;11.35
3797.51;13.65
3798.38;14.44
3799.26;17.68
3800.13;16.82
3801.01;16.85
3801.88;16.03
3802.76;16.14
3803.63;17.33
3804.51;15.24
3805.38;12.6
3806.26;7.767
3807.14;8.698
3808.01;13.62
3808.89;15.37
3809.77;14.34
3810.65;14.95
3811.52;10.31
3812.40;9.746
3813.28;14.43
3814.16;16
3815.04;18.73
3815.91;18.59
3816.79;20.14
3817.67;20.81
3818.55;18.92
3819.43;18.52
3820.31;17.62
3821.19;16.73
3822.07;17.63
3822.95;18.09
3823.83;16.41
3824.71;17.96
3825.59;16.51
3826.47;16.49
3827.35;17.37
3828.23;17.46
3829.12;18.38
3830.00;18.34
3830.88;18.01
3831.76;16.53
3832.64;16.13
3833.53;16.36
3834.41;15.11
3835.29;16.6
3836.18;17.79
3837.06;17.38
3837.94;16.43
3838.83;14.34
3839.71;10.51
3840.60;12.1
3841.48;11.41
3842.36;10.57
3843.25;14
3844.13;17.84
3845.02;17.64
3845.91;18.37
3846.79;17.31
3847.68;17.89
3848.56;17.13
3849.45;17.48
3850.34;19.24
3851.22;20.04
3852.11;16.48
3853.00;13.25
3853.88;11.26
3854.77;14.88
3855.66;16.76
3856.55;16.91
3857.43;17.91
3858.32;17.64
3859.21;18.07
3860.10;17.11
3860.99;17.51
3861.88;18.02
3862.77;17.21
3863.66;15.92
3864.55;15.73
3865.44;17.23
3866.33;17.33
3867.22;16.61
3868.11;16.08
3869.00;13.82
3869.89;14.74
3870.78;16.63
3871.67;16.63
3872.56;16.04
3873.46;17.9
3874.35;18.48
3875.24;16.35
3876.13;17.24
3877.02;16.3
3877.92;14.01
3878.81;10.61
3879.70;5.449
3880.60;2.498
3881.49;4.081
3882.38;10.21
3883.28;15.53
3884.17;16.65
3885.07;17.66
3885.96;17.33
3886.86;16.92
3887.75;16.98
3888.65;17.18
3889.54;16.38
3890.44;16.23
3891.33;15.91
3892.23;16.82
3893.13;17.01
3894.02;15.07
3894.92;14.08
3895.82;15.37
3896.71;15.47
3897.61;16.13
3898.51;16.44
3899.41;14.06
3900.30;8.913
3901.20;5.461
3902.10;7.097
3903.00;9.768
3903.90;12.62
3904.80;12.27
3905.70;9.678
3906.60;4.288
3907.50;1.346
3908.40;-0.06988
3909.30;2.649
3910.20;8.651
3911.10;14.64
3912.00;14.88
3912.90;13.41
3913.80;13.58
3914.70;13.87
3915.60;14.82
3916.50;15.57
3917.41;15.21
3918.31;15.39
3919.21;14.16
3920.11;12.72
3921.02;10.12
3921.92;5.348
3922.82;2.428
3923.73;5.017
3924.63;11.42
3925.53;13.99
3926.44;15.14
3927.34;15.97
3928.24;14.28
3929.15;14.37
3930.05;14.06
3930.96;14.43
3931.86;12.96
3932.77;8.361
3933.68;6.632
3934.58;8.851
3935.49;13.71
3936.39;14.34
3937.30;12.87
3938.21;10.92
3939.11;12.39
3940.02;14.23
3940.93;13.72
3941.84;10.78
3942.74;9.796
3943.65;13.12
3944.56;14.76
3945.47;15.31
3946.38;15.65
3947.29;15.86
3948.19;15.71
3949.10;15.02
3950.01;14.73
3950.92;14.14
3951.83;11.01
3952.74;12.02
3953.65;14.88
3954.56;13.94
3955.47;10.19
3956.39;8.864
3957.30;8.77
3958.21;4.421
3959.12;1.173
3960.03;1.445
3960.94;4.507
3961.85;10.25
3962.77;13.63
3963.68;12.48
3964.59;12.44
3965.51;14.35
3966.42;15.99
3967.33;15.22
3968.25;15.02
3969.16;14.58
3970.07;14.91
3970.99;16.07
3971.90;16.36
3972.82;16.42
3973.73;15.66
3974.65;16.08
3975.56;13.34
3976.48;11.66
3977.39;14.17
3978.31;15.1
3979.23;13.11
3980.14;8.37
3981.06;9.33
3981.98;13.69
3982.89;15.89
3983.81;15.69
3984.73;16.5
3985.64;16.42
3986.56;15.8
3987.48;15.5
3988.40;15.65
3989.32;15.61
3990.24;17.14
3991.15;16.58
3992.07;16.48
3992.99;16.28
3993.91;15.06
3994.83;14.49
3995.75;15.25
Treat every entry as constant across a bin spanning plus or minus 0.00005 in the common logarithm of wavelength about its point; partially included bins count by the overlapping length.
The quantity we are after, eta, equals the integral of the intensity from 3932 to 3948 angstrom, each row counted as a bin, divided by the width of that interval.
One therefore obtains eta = 12.5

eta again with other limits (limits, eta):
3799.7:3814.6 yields 13.9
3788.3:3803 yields 15.0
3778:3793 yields 13.1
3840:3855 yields 15.7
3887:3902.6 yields 14.4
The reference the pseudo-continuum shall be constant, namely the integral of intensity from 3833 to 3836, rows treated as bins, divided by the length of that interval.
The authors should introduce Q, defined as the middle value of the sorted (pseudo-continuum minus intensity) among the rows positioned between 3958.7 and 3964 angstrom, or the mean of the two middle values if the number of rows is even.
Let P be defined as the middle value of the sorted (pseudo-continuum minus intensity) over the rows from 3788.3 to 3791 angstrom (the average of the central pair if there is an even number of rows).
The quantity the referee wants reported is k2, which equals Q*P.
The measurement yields 9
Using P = 1.0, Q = 8.8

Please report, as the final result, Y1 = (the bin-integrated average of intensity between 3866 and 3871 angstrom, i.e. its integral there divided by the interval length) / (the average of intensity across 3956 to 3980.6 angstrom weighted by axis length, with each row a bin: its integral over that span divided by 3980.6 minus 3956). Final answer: 1.31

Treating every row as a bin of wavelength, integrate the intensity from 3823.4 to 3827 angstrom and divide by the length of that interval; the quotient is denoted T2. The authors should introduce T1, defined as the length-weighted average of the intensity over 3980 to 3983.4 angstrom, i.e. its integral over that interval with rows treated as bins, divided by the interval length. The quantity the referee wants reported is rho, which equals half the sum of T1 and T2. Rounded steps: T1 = 12.2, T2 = 17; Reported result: 14.5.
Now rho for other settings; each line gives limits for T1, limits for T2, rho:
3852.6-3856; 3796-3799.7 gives 14.1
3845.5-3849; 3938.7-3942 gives 15.3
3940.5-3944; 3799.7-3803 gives 14.1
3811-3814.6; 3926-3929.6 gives 13.8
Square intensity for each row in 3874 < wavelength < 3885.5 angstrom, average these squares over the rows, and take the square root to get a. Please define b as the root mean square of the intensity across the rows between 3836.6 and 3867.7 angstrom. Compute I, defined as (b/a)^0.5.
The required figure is 1.09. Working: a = 13.8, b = 16.3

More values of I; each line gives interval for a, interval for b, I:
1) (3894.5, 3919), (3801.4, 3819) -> 1.12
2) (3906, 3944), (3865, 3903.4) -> 1.11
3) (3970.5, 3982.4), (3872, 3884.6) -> 1.00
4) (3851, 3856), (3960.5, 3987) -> 0.95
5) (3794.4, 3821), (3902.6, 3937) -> 0.88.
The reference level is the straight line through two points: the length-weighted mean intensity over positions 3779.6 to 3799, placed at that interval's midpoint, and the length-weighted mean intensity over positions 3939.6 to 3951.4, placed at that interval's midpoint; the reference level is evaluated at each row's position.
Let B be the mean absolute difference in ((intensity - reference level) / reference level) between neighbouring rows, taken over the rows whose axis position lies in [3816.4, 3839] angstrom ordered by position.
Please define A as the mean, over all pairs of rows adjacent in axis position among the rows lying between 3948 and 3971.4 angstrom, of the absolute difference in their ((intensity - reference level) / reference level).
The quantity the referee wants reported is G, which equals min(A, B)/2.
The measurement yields 0.033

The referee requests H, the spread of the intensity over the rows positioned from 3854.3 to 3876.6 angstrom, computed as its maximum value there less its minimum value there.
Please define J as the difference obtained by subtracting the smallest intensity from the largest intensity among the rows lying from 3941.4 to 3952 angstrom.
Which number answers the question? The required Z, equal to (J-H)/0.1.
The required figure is 14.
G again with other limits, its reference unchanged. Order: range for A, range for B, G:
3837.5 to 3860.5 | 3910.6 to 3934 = 0.057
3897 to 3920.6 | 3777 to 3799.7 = 0.058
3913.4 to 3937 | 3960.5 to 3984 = 0.058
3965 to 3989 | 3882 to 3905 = 0.043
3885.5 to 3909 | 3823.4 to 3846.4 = 0.043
